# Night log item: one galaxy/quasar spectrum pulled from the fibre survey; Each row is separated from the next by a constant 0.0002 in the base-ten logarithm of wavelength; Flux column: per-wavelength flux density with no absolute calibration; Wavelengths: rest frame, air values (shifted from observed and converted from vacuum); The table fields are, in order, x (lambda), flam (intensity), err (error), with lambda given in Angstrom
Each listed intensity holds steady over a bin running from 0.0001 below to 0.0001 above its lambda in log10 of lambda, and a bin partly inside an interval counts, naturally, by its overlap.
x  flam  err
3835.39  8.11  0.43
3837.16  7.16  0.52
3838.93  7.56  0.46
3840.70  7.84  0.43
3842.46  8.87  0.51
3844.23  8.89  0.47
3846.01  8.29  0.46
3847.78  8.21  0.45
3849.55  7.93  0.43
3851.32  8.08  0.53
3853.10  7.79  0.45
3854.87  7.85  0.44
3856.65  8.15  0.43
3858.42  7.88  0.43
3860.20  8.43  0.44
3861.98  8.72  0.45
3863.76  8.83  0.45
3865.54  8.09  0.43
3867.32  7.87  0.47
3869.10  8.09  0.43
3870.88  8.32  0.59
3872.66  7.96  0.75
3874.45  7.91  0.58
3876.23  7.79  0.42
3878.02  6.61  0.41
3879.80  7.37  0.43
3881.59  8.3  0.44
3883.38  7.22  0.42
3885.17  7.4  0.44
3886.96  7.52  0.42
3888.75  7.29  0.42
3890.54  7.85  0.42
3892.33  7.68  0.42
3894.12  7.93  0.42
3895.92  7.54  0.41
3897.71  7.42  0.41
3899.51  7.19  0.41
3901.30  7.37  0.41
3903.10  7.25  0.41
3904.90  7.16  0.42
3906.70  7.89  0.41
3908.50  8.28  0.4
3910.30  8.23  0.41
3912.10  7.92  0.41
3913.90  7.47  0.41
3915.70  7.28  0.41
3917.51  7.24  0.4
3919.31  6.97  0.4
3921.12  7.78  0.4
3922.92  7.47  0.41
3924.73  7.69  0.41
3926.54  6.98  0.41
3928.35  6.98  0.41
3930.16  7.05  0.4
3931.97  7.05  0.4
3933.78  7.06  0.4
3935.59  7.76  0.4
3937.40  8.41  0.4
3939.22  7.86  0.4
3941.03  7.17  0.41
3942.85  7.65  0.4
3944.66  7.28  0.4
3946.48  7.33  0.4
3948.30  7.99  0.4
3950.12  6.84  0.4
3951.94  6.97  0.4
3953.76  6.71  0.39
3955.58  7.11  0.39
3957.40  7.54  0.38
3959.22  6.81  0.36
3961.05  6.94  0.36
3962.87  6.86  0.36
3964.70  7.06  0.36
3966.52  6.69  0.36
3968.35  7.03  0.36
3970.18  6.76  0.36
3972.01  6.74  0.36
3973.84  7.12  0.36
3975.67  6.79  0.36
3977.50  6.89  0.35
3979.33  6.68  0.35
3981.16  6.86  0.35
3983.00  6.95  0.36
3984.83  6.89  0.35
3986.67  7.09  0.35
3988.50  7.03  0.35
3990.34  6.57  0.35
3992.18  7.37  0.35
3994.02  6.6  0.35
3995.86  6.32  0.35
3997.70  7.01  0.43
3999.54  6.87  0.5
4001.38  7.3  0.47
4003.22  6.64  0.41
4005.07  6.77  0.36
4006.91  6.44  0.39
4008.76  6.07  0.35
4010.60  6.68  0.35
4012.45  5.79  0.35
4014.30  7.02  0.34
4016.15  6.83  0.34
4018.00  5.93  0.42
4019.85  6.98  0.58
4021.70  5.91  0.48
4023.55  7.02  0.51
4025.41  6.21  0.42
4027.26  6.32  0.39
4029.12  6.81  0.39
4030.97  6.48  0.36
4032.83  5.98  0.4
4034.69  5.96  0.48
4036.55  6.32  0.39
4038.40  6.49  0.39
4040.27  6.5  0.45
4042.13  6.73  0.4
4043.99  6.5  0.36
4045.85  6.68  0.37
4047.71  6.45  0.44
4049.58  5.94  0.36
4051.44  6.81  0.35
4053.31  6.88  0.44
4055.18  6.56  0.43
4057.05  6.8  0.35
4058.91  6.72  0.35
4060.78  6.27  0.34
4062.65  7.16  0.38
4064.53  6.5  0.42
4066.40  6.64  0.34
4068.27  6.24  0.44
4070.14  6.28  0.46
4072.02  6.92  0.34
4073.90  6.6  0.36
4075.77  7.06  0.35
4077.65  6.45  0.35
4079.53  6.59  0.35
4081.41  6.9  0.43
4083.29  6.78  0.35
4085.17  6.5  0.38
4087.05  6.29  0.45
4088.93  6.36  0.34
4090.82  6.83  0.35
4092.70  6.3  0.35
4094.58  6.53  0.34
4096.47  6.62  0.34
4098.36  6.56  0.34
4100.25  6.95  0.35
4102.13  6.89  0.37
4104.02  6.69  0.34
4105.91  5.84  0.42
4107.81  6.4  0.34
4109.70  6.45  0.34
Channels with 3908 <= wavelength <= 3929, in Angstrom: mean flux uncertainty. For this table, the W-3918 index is 0.41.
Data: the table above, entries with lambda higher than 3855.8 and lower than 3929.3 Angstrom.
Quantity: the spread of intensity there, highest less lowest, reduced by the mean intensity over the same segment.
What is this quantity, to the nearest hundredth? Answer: -5.47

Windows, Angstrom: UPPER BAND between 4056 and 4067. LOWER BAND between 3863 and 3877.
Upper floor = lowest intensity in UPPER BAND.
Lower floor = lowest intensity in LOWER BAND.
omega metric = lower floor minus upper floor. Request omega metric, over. 1.5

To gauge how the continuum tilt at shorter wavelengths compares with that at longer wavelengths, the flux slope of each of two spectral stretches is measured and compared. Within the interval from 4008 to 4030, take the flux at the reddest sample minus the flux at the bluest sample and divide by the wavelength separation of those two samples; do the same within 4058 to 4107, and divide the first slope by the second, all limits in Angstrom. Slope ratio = -1.9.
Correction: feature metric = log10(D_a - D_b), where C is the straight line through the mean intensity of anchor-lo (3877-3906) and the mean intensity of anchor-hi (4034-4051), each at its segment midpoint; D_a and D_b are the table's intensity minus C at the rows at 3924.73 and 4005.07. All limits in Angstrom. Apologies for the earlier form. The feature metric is -0.4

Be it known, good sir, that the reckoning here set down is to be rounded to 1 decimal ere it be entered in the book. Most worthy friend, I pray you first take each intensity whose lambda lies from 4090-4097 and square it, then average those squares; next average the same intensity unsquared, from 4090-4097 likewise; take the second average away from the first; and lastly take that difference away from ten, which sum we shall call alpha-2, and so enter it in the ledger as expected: -26.6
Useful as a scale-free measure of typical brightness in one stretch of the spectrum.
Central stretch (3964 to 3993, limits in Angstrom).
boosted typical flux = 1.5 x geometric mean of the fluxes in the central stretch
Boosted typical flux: 10.4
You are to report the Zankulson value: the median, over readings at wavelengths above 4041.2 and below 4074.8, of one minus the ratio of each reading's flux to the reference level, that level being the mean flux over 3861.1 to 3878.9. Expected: 0.174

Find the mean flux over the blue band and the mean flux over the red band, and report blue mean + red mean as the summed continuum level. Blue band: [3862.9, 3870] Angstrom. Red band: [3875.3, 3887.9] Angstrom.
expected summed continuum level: 15.7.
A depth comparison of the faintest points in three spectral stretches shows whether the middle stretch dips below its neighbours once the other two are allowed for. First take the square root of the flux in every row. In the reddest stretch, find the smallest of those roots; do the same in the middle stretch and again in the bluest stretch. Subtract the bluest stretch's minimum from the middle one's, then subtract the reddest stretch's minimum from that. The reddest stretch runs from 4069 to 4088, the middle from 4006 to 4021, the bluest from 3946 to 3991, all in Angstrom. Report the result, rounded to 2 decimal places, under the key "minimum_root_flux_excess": -2.66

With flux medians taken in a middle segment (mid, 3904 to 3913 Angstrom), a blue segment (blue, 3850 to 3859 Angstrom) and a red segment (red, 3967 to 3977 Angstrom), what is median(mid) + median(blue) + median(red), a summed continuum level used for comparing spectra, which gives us 22.6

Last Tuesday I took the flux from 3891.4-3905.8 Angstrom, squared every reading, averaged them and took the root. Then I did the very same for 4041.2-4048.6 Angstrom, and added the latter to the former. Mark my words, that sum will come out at 14.0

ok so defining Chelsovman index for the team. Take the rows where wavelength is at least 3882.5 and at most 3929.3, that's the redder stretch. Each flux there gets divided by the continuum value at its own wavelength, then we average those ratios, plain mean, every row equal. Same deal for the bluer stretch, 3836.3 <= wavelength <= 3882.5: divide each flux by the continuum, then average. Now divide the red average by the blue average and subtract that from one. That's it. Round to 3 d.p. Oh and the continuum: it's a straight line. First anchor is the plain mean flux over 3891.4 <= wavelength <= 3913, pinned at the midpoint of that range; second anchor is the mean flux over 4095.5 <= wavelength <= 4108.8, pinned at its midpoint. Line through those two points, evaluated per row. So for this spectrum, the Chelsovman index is 0.035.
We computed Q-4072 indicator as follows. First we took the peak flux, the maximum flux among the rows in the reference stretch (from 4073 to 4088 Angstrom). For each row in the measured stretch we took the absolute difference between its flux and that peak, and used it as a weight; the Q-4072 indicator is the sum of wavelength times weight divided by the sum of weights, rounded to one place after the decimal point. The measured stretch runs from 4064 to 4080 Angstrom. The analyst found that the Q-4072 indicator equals 4071.3 Angstrom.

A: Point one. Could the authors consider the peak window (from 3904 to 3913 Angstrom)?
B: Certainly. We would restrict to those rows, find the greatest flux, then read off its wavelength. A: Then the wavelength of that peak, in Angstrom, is 3908.50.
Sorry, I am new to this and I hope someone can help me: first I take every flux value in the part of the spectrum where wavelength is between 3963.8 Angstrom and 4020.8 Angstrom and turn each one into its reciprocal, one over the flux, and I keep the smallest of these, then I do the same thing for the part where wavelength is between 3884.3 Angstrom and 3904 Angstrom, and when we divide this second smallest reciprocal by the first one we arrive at 0.93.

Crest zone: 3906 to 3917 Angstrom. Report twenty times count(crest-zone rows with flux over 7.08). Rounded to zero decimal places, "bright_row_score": 120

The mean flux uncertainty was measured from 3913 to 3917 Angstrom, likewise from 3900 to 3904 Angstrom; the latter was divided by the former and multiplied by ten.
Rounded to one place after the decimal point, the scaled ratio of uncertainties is 10.0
